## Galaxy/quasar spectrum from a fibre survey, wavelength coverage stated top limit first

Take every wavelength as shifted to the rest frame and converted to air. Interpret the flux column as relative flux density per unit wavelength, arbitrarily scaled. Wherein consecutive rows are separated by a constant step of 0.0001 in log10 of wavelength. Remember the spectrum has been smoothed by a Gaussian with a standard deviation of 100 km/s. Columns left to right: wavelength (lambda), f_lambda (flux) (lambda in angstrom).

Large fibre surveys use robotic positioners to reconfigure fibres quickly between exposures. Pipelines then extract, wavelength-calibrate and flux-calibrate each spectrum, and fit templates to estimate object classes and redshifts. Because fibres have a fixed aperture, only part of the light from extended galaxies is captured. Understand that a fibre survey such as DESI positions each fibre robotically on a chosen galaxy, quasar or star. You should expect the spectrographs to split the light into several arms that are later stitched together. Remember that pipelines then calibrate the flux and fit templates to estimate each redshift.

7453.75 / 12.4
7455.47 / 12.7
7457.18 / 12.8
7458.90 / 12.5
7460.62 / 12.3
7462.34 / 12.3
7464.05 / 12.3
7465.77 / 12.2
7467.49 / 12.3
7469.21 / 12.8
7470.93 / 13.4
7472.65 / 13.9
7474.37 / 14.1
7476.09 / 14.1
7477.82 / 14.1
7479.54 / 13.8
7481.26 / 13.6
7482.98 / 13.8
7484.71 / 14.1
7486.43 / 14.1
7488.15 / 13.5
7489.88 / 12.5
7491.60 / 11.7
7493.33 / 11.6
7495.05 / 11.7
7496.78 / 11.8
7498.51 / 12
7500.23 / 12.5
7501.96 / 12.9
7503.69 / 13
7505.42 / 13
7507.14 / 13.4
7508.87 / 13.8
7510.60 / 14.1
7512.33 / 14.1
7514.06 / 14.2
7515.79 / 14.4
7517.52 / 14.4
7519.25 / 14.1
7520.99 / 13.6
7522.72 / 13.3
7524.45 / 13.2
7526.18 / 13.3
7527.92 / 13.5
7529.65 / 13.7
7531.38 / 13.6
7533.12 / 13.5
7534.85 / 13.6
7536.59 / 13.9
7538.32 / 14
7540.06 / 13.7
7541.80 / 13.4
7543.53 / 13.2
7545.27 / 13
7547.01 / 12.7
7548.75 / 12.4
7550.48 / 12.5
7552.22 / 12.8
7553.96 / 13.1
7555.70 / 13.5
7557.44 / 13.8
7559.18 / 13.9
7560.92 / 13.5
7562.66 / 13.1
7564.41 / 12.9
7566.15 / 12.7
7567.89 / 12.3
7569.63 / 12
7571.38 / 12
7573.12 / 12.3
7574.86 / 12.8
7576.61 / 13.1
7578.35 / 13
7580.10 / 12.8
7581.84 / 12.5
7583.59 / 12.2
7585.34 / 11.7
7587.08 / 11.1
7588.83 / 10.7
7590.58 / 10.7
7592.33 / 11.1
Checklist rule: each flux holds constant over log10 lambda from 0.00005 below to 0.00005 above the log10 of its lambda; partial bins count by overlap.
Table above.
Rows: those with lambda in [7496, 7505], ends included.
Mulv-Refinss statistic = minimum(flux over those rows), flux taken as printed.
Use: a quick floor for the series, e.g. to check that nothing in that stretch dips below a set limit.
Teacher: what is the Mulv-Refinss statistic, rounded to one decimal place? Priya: 11.8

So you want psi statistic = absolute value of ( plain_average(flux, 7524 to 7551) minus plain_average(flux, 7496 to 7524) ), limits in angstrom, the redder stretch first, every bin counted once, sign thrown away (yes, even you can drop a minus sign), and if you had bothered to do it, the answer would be 0.1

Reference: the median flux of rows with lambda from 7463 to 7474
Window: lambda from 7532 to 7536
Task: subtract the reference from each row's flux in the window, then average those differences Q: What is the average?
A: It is 1.0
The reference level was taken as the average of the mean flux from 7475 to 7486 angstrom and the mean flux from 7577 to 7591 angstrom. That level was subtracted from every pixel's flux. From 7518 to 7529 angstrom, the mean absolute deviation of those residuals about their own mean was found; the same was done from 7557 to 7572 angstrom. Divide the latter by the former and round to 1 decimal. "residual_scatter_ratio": 2.5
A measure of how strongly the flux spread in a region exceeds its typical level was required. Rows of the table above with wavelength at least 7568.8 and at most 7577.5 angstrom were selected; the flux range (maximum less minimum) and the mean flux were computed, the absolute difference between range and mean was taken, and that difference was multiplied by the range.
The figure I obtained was 12.5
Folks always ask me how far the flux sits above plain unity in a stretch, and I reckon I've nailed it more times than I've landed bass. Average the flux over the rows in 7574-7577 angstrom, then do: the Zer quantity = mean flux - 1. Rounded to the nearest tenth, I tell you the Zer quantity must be 11.9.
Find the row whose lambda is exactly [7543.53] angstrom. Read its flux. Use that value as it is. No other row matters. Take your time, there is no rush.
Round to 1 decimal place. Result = 13.2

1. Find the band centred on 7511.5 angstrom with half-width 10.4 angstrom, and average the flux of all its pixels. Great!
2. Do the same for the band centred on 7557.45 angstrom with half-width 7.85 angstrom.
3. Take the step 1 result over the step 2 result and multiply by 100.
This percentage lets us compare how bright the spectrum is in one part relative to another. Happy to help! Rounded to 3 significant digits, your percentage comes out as 104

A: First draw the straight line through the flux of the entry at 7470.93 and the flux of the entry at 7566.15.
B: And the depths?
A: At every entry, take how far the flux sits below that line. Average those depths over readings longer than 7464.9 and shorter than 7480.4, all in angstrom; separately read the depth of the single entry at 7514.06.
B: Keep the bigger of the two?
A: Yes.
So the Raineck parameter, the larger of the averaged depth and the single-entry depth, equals 0.0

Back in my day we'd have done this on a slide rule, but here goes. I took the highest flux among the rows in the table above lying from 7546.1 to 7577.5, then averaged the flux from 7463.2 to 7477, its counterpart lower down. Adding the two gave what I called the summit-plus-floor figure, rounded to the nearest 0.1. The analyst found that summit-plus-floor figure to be 27.0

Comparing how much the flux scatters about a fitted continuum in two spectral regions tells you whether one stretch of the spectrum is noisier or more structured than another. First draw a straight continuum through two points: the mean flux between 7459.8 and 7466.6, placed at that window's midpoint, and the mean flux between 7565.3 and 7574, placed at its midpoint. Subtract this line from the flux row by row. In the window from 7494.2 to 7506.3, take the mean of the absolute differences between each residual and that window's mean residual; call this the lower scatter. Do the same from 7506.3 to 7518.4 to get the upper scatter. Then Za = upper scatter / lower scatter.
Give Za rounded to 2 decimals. 0.52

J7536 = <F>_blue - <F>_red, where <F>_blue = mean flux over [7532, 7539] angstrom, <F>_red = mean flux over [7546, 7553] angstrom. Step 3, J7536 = 1.1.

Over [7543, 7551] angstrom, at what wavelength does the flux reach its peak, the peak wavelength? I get 7543.53 angstrom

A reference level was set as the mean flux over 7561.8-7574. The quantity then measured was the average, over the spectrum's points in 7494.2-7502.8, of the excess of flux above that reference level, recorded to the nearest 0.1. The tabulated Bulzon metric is -0.3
